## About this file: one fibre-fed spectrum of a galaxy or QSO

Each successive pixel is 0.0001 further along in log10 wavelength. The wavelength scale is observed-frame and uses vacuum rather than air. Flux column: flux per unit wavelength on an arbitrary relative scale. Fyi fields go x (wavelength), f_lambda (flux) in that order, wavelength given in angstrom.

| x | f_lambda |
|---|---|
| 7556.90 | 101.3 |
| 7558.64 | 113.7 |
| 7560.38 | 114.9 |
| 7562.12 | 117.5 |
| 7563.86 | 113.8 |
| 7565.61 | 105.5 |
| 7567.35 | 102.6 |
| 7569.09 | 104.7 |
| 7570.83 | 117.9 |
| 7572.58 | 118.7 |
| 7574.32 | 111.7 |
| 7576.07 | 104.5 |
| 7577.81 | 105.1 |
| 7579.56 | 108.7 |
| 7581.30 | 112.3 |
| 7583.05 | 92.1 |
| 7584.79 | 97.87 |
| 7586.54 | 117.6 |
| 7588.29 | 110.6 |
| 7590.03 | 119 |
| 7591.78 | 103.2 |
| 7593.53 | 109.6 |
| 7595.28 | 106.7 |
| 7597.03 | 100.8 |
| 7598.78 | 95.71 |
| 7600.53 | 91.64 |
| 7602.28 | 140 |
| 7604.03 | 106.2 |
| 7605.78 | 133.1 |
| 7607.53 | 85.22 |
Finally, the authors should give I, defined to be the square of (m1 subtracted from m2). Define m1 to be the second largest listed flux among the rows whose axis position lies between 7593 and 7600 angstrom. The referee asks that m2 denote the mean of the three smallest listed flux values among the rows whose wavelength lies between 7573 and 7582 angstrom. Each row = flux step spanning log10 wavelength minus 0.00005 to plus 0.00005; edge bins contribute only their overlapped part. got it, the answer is 0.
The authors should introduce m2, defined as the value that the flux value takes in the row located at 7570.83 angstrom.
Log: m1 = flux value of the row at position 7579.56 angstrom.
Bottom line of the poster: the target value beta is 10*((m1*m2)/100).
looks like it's 1282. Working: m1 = 108.7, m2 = 117.9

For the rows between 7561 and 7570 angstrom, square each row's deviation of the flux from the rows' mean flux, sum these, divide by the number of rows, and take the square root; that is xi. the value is 5.8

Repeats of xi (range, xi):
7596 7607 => 18.6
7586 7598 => 6.3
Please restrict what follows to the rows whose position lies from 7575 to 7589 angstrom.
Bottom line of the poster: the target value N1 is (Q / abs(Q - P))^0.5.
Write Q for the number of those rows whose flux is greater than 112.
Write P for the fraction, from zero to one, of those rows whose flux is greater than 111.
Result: 1.07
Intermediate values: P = 0.25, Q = 2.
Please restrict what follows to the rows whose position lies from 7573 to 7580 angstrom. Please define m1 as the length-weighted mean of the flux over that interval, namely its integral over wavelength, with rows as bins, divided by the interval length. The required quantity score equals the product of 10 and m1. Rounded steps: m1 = 108.1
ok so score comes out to 1081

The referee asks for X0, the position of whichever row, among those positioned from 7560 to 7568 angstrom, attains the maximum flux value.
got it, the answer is 7562.12 angstrom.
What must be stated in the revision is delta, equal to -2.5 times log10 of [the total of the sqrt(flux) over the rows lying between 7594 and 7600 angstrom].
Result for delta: -3.70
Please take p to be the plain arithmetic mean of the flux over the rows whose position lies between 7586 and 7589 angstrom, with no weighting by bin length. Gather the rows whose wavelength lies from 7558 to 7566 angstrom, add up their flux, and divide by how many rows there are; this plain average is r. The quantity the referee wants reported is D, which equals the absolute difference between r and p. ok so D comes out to 1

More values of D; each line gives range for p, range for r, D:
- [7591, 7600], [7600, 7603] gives 13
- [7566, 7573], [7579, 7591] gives 3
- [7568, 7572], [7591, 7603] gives 4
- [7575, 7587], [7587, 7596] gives 4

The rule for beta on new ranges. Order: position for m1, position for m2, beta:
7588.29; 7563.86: 1259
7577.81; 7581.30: 1180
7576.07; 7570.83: 1232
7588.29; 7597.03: 1115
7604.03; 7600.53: 973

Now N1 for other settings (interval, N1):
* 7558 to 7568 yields 1.10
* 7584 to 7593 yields 1.12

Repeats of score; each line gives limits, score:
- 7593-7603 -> 1068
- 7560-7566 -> 1133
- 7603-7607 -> 1176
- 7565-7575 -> 1103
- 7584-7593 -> 1097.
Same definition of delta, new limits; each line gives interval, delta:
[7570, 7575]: -3.77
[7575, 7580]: -3.72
